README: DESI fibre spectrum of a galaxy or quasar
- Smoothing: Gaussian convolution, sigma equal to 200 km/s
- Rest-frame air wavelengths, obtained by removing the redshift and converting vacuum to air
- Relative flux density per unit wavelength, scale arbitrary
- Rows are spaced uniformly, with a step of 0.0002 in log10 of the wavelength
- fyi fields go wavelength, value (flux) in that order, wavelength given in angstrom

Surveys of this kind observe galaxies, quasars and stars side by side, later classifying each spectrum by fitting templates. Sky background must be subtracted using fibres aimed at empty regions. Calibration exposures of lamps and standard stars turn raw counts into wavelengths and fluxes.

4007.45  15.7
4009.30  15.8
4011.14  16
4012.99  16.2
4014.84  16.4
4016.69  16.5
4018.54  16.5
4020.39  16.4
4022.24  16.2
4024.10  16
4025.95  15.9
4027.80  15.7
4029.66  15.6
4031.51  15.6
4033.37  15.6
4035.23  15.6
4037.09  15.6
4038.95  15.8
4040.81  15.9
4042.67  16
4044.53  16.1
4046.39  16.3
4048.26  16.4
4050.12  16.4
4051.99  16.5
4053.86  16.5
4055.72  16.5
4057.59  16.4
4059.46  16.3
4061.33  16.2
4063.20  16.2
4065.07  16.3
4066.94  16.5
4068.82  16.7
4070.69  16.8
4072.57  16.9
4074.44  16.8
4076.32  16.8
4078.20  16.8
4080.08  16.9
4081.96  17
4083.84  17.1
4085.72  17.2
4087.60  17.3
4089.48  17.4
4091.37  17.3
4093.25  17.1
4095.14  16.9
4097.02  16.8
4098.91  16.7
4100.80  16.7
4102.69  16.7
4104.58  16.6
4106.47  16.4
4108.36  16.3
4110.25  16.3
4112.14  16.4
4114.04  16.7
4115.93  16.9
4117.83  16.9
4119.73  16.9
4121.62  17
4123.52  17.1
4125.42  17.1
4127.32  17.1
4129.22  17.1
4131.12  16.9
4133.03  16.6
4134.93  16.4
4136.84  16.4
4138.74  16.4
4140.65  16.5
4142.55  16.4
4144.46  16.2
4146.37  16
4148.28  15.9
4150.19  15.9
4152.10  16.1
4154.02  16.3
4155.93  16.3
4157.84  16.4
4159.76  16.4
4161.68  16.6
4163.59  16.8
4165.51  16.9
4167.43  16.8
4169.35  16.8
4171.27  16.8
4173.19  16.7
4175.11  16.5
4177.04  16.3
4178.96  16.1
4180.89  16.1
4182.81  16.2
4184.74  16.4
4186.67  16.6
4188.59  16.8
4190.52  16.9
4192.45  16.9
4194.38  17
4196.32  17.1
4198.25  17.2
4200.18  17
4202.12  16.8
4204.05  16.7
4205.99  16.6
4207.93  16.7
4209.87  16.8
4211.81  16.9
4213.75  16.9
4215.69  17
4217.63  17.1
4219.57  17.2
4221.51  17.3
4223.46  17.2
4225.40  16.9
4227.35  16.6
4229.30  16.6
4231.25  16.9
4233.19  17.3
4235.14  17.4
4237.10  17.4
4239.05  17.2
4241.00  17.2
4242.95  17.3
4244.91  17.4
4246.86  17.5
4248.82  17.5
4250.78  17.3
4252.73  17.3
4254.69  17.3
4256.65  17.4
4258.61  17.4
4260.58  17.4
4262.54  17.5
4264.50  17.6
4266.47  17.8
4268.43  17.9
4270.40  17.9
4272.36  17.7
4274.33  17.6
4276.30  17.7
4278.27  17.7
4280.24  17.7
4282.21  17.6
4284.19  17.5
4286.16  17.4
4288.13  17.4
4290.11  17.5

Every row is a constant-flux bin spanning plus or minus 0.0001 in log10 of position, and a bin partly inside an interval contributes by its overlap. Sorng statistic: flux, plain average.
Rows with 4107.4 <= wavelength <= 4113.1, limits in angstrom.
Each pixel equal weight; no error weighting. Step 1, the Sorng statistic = 16.3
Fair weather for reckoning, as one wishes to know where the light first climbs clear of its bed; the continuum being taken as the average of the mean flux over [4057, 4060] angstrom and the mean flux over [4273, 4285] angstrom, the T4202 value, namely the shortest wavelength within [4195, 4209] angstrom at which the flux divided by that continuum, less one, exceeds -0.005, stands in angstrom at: 4196.32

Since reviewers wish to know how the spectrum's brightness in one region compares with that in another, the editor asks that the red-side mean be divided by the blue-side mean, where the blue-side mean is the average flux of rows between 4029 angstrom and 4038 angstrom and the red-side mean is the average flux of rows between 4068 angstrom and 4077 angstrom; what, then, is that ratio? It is 1.08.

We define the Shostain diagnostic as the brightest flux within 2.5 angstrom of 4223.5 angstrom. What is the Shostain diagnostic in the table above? 17.3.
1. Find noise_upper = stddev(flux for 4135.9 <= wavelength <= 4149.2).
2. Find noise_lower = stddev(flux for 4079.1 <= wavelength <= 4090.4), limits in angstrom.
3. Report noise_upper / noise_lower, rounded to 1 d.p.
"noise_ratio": 1.2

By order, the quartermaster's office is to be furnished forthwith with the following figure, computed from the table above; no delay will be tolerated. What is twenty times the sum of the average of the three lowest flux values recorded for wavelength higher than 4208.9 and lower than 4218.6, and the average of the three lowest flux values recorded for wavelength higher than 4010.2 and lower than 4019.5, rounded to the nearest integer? 661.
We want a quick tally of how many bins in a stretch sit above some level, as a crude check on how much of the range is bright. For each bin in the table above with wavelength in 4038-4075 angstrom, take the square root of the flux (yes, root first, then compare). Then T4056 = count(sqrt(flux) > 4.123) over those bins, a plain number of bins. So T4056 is 0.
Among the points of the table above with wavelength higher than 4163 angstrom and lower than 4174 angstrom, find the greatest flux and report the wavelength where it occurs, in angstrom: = 4165.51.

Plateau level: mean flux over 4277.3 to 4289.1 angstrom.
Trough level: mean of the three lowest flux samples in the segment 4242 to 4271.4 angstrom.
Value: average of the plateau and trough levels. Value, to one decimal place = 17.4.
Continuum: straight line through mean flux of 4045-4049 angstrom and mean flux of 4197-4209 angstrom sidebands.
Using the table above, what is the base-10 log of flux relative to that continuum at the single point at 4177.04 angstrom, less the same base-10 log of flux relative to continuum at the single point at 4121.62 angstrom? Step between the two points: -0.023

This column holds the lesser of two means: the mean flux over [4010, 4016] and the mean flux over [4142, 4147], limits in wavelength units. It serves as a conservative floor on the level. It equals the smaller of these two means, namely 16.2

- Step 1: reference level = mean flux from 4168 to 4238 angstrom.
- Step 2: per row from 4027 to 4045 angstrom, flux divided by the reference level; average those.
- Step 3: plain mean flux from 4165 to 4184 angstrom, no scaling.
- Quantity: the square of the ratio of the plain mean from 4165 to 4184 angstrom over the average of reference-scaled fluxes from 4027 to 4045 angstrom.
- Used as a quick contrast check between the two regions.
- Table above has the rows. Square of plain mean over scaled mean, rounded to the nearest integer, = 311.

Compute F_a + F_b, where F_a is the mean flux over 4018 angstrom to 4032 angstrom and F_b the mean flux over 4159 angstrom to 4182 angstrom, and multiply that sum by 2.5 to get 81.4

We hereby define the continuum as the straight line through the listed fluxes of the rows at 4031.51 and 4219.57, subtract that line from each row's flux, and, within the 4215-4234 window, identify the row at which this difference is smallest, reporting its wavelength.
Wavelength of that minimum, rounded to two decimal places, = 4229.30 angstrom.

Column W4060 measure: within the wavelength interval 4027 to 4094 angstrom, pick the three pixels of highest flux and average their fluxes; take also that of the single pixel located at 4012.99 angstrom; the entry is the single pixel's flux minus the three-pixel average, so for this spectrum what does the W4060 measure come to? -1.1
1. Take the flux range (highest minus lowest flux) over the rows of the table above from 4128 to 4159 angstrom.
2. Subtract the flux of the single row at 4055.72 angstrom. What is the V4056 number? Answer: -15.3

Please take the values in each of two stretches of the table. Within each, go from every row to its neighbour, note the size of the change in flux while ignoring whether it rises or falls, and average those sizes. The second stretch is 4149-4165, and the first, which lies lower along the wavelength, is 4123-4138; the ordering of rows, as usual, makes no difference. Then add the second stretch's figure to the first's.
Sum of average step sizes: 0.23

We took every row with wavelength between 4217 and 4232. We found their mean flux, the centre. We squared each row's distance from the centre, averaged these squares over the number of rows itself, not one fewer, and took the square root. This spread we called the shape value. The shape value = 0.25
